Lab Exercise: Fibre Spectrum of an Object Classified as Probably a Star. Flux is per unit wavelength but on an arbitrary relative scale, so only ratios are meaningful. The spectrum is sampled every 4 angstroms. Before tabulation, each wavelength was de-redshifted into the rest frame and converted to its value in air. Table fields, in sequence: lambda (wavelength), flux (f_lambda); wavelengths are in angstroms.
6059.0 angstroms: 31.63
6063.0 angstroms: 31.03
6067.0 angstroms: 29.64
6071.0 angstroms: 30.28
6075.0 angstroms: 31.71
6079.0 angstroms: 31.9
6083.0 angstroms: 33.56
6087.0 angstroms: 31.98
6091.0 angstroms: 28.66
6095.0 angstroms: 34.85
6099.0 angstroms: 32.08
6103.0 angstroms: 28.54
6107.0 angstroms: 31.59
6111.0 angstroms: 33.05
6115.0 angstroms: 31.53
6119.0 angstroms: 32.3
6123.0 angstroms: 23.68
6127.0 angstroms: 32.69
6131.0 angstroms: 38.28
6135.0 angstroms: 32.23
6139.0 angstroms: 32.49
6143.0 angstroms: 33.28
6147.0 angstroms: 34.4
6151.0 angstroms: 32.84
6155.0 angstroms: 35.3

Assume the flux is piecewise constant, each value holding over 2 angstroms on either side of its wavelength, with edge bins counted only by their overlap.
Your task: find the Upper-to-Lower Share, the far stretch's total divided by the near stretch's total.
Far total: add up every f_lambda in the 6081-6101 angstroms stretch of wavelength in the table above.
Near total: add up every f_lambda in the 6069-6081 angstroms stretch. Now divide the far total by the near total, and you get 1.72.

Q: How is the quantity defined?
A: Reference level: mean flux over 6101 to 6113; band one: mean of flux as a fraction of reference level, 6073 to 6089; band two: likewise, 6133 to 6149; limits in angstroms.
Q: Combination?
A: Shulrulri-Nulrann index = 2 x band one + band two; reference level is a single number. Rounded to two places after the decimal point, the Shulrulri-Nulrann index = 3.14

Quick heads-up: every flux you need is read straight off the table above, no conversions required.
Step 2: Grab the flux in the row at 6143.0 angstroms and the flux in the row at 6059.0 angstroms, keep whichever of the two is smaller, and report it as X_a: 31.6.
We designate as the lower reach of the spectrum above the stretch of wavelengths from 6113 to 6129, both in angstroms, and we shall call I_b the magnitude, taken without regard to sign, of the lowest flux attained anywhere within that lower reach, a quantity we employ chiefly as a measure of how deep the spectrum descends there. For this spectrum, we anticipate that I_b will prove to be 23.7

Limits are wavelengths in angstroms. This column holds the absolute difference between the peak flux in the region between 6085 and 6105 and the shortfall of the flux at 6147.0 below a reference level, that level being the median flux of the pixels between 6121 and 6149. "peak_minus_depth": 36.6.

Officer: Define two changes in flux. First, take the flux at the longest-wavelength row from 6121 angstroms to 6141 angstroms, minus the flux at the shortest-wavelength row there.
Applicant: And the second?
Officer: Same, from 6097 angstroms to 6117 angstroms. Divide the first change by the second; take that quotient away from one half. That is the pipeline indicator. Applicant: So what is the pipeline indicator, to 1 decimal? 16.5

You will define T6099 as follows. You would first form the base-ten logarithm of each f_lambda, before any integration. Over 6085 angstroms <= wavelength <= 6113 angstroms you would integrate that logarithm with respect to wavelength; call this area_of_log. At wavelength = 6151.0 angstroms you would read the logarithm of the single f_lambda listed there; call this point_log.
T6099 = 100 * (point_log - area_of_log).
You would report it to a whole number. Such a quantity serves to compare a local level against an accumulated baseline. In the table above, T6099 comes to -4042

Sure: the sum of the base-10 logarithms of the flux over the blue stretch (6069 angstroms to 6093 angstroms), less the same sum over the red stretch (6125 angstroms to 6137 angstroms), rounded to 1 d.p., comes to 4.4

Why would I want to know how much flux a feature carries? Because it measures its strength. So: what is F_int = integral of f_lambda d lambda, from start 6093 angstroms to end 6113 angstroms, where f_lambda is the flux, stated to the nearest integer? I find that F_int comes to 640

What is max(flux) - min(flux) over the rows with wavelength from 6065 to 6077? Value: 2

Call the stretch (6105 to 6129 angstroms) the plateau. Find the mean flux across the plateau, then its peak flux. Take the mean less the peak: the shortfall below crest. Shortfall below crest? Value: -2.2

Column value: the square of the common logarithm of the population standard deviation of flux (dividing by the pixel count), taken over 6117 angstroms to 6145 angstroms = 0.36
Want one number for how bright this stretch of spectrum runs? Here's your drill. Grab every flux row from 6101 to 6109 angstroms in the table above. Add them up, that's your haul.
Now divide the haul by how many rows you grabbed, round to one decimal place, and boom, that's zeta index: 30.1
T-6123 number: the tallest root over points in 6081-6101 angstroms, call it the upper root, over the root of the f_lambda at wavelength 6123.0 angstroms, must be 1.21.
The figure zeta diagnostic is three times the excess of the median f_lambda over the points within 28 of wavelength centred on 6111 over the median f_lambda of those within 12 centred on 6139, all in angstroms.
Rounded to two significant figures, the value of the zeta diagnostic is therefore -2.7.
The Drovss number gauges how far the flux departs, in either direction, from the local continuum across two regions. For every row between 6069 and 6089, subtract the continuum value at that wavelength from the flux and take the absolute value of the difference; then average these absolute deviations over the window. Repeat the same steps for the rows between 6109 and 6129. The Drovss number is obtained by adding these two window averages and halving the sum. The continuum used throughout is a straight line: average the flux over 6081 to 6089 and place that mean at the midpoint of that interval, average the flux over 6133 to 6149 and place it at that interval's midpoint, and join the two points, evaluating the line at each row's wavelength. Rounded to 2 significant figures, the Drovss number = 1.8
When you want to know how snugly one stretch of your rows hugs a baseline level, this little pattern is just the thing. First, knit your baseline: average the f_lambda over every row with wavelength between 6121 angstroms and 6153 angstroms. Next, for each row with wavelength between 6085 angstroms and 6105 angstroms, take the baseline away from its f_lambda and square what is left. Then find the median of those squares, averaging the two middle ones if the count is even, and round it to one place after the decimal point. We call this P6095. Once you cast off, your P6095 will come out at 5.6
